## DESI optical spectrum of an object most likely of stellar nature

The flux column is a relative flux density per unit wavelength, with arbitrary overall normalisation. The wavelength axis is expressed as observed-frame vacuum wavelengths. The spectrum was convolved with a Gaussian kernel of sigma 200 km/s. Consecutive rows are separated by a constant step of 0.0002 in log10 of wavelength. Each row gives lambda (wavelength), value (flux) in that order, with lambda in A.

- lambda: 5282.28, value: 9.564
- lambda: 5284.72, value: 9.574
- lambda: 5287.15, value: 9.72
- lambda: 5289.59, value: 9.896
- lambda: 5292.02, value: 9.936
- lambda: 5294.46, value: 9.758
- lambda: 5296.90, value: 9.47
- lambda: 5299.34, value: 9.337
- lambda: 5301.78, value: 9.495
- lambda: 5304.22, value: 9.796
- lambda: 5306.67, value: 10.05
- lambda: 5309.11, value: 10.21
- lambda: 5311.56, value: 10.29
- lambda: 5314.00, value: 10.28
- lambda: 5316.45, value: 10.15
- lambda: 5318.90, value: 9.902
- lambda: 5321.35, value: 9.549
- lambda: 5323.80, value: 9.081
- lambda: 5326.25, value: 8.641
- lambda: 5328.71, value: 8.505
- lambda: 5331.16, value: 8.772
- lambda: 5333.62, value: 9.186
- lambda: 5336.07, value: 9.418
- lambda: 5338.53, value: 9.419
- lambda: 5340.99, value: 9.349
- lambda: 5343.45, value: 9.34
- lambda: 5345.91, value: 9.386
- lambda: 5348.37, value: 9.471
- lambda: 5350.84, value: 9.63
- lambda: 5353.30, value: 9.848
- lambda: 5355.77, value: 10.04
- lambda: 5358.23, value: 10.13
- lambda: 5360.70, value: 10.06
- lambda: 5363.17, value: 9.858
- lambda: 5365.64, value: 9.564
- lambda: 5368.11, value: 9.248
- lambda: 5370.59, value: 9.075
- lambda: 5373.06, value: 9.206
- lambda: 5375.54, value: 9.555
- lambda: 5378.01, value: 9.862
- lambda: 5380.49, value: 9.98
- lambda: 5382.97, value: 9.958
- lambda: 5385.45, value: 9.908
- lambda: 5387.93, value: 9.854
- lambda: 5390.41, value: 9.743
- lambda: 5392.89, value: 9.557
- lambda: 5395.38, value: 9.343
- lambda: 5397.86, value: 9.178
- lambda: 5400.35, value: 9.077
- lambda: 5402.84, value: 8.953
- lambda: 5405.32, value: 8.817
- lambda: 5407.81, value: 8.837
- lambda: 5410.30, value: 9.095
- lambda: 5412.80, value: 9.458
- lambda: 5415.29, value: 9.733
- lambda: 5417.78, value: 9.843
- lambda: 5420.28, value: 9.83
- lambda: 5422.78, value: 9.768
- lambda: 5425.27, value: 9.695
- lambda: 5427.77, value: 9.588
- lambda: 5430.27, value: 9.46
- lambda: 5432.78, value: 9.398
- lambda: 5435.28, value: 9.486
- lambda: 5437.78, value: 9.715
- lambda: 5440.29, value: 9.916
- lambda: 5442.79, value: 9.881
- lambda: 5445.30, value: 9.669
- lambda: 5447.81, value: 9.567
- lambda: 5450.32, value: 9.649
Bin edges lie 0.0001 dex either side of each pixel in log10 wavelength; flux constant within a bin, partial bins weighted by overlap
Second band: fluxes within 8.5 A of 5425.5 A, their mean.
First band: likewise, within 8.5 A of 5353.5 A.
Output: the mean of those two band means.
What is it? 9.72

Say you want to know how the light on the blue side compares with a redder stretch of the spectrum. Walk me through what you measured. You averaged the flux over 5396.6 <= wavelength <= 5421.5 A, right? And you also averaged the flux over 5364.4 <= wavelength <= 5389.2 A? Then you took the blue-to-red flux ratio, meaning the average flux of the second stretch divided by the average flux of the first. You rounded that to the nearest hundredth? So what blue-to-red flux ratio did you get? 1.04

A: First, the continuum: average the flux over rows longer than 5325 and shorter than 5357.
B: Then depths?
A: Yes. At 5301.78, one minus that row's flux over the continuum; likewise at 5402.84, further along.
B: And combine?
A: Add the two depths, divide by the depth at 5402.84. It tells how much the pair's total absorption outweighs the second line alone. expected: 0.5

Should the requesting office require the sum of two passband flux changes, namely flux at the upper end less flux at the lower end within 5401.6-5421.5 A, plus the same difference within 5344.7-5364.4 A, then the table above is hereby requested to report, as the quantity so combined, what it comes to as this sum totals 1.3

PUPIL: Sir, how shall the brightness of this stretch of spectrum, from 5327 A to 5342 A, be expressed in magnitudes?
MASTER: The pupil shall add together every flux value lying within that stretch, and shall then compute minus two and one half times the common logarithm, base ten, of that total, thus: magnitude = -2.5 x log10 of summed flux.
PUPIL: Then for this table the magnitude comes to -4.34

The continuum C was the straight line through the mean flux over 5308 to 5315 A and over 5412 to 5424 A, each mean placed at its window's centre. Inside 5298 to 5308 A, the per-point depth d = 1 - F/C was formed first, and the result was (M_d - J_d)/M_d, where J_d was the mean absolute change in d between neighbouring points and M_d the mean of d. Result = 0.61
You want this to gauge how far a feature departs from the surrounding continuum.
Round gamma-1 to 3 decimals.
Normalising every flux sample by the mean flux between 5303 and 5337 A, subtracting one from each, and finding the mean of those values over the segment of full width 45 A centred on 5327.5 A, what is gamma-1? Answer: -0.006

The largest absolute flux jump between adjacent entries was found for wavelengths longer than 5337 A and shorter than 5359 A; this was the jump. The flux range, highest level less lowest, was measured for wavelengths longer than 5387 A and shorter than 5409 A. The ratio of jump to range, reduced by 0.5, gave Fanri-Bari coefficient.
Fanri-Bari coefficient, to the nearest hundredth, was -0.29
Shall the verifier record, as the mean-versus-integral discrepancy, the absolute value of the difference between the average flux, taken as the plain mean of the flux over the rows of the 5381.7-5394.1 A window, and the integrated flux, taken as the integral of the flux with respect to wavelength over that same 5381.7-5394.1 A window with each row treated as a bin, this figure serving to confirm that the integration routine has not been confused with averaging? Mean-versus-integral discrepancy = 111.8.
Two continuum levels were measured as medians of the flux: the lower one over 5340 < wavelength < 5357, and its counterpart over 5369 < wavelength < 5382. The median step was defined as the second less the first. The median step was 0.1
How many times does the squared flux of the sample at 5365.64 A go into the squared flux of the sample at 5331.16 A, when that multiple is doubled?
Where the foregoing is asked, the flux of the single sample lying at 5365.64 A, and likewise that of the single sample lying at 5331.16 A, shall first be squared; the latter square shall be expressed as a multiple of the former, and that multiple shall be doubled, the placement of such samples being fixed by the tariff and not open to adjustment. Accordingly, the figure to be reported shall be 1.7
